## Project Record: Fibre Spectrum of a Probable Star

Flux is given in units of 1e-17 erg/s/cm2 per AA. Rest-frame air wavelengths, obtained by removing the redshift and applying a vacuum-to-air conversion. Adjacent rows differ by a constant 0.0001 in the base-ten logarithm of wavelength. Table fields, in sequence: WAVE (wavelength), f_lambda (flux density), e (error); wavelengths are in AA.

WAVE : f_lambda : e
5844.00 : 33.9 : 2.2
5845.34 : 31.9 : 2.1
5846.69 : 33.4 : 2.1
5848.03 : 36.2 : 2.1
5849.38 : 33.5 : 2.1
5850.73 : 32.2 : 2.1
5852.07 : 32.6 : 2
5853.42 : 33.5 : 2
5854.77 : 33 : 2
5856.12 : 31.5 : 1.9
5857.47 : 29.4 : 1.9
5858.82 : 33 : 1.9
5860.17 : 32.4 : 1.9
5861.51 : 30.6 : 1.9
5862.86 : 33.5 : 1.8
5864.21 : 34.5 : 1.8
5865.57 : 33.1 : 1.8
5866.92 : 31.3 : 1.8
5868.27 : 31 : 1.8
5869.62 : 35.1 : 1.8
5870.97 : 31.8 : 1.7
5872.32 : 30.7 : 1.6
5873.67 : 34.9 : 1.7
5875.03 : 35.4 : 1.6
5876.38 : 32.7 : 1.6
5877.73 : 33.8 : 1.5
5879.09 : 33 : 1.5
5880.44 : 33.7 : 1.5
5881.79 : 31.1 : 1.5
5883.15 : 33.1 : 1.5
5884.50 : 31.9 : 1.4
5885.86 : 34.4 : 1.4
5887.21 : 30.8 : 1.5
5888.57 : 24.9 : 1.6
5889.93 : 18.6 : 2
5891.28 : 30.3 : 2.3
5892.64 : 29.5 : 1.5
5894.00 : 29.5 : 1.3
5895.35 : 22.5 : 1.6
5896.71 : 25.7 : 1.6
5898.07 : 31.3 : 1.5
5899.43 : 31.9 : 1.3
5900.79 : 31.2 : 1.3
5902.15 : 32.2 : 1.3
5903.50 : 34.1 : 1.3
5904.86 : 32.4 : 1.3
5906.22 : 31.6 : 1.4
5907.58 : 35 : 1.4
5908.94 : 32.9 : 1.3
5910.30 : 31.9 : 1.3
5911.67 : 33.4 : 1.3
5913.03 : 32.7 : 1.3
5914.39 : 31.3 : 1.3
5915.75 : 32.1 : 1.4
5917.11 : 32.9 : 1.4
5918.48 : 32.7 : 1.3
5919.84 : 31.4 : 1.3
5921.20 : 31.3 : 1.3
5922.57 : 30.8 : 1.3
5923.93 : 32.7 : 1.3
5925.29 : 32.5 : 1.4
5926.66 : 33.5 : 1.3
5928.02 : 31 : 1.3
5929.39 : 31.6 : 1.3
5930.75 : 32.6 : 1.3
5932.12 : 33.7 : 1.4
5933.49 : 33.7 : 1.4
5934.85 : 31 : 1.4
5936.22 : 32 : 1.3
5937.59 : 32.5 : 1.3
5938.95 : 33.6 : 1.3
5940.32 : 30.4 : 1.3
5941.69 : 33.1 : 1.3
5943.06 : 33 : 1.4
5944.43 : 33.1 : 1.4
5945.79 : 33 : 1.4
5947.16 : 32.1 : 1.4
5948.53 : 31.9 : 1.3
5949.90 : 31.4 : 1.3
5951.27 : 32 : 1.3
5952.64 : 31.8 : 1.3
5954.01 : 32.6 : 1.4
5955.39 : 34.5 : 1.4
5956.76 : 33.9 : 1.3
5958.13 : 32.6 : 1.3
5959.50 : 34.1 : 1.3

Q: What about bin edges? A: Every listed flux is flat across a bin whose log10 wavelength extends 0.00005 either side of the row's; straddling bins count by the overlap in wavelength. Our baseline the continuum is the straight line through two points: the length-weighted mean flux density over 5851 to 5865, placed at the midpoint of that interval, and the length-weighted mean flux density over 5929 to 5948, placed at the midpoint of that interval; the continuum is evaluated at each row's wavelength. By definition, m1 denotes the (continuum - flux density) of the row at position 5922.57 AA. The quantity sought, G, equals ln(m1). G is 0.5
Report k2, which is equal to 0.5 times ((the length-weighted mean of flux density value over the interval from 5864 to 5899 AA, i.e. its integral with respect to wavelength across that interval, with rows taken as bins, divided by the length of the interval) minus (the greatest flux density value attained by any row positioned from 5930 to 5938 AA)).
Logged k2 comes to -1.40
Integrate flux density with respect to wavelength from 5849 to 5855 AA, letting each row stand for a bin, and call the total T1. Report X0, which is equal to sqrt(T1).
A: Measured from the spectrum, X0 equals 14.1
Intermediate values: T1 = 198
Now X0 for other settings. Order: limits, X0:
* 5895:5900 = 11.8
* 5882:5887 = 12.8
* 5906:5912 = 14.1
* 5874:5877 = 10.1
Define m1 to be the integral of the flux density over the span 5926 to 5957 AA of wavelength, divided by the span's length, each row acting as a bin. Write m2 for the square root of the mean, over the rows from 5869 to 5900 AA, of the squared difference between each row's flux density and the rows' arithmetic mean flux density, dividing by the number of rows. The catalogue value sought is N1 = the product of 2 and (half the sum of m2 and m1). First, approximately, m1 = 32.50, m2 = 4.1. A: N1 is 36.6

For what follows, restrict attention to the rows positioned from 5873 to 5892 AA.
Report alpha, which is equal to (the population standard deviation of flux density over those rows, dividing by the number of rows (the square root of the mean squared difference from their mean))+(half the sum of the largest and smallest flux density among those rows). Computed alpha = 31.3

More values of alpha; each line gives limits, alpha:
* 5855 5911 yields 30.3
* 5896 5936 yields 31.9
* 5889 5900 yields 29.7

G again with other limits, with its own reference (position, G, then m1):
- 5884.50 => -0.6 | 0.5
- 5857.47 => 1.1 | 3.0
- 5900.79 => 0.2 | 1.3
